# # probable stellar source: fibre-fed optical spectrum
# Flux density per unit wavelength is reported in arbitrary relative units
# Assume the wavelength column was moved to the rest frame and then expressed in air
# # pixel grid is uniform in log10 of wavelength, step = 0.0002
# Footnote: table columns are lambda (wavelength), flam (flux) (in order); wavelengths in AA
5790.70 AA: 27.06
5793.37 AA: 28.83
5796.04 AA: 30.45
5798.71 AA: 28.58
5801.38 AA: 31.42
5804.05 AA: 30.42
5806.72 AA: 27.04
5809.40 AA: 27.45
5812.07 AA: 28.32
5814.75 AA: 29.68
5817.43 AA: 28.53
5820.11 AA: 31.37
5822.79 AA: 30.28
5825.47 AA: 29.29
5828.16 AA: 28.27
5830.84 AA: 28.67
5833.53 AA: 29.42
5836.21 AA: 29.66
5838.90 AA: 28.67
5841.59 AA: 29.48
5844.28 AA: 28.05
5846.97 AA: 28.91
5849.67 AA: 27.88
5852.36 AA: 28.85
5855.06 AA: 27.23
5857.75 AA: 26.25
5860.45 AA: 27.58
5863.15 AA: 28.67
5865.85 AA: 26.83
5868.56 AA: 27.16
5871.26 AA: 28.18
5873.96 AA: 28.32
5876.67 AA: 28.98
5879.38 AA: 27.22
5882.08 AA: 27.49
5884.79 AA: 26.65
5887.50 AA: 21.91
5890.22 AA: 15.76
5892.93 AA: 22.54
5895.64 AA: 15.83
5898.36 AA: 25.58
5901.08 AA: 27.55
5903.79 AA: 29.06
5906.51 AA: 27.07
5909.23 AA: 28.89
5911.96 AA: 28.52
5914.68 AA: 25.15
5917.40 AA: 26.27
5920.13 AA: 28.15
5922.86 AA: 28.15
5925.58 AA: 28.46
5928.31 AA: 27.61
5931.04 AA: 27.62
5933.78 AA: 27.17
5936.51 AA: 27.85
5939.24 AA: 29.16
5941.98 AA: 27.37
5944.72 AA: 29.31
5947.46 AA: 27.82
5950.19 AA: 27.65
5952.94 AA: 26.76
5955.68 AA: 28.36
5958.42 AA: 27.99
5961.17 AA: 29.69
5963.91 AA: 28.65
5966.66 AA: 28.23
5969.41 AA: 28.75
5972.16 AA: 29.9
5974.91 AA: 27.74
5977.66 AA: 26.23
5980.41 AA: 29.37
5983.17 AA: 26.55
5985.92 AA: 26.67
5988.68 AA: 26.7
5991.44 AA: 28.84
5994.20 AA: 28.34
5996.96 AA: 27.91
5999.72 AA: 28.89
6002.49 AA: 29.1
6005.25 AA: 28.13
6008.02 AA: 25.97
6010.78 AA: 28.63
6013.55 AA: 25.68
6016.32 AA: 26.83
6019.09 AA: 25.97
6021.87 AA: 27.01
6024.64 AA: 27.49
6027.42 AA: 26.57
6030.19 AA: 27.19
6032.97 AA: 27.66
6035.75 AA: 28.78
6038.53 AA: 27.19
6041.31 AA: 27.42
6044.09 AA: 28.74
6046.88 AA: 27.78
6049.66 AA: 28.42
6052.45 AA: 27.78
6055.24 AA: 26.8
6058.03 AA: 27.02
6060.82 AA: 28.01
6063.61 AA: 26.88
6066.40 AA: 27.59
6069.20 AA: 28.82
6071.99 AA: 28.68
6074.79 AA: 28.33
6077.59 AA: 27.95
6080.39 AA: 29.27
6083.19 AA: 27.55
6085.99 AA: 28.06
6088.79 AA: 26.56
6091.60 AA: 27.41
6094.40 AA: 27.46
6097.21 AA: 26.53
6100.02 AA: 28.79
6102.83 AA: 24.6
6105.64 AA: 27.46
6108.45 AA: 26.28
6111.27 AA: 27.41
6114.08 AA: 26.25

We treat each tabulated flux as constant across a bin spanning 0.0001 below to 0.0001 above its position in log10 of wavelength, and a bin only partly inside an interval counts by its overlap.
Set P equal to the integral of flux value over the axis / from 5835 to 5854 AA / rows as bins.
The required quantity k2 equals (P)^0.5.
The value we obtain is 23.4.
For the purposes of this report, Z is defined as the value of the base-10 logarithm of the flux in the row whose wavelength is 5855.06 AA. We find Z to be 1.44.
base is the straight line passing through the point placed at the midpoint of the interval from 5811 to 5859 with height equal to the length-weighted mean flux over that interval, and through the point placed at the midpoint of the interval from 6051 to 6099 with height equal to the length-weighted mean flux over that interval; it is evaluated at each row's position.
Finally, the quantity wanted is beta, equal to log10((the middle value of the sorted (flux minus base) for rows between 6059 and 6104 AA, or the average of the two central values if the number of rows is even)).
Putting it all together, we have -1.2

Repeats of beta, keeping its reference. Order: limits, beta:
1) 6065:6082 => -0.1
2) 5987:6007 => -0.6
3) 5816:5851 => -0.9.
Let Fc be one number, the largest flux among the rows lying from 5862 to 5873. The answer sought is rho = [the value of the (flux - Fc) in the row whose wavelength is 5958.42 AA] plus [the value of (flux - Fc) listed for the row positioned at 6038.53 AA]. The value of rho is -2.2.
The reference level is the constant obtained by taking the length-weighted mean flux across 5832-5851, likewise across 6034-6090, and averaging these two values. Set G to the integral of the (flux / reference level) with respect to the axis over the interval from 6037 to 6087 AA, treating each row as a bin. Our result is 49 AA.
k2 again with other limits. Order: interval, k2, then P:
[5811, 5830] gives 23.6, 558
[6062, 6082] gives 23.8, 564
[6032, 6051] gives 23.1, 532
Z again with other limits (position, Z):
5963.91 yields 1.46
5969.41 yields 1.46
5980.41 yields 1.47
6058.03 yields 1.43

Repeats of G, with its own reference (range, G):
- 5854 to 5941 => 81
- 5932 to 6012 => 79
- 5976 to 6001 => 24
